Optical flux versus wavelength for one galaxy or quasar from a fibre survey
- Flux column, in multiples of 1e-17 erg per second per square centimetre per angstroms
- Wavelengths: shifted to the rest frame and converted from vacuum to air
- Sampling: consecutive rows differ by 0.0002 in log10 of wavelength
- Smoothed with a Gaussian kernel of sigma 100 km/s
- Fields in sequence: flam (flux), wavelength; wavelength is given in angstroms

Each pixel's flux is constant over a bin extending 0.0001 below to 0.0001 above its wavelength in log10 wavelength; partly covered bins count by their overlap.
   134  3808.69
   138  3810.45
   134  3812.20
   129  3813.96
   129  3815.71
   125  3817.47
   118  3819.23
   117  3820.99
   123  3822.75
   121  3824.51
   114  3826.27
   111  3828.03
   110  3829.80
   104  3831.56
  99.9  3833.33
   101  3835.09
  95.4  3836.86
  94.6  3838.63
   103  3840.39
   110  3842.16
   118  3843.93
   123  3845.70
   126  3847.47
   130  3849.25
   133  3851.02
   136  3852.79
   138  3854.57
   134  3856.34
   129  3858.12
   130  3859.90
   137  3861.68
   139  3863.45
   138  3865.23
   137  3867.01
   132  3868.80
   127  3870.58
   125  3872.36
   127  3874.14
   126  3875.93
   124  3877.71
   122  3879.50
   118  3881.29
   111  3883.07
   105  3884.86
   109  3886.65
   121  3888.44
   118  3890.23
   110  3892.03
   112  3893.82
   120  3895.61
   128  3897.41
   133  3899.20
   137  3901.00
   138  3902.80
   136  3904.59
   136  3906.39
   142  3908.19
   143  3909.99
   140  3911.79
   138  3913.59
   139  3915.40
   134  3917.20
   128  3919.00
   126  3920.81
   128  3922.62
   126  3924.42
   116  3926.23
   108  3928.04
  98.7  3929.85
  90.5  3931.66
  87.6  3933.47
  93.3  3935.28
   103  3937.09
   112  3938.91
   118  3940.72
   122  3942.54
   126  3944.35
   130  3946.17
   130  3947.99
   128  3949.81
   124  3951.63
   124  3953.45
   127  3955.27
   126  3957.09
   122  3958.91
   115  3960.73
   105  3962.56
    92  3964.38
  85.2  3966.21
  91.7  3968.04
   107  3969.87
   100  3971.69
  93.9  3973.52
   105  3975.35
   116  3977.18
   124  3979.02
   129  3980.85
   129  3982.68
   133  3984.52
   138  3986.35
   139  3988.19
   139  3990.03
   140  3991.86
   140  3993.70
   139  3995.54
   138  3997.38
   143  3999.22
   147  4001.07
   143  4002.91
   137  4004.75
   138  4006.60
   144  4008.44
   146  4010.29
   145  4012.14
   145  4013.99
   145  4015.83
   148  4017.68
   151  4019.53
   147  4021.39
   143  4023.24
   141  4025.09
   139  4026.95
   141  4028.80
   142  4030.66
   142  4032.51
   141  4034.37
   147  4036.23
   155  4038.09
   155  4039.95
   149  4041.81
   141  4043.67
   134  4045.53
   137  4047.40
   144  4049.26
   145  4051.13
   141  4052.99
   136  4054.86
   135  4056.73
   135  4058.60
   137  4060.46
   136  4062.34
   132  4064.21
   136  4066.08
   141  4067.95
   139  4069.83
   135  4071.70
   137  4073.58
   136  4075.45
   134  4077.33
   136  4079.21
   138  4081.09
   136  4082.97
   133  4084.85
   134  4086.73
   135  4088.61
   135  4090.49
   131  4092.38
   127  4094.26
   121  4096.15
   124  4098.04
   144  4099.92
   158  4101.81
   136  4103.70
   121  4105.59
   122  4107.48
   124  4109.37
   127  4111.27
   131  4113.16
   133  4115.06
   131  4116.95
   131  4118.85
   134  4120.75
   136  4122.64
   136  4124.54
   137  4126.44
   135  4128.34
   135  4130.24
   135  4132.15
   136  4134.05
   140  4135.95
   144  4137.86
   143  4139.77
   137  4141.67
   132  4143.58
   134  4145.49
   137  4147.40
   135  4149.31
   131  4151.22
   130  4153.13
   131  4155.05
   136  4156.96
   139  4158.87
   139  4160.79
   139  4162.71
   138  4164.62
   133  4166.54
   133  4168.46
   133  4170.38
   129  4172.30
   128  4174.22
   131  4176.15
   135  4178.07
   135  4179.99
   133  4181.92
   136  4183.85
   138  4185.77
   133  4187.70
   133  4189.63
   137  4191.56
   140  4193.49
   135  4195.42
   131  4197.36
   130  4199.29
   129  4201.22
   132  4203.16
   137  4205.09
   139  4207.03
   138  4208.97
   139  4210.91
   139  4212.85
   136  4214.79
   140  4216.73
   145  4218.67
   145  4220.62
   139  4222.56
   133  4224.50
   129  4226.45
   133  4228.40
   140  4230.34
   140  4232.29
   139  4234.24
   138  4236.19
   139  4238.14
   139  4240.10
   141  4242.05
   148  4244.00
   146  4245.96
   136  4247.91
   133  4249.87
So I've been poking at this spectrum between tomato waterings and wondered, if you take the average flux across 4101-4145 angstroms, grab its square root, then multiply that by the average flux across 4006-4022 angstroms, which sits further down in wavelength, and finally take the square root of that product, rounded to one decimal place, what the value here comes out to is 41.1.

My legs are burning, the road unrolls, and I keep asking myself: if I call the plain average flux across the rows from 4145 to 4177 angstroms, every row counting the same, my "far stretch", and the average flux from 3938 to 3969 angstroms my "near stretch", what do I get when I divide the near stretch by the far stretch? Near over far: 0.87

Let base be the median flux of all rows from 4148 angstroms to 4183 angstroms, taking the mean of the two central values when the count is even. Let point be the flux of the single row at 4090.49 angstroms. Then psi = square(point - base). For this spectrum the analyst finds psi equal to 4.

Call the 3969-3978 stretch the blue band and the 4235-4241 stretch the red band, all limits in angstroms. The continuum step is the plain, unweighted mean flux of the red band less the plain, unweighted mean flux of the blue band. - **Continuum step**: 34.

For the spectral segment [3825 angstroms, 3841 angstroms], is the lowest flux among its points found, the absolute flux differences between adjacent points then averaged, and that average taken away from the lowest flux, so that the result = 91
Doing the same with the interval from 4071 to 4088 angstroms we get 131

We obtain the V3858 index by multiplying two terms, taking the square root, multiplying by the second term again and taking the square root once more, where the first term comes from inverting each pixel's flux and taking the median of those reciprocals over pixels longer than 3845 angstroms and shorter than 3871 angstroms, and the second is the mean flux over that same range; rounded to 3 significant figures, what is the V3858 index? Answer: 11.5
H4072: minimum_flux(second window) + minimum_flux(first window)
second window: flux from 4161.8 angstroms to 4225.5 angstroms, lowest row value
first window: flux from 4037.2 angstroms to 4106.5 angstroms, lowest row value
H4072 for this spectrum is 249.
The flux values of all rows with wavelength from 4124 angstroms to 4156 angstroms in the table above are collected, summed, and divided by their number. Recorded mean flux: 136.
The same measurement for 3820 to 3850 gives 112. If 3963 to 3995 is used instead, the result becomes 118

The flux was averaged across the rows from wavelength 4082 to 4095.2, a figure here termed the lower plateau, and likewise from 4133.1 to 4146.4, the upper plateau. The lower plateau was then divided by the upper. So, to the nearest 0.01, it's 0.96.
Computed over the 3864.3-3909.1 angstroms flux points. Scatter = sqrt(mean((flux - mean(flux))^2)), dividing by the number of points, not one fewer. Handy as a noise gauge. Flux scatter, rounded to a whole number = 10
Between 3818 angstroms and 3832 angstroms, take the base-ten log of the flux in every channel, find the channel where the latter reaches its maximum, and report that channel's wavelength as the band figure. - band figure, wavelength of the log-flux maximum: 3822.75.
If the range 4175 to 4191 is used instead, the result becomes 4185.77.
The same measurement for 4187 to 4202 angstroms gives 4193.49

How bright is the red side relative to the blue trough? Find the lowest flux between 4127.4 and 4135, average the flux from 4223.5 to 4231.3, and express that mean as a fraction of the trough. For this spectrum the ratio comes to 0.99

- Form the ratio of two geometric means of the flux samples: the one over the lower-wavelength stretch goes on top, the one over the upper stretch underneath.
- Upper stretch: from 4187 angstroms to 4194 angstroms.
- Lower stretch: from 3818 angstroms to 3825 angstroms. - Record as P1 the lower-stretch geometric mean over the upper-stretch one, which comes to 0.88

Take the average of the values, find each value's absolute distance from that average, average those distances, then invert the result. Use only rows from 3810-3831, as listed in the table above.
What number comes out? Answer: 0.14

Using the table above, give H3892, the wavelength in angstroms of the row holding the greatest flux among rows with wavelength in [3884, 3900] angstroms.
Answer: 3899.20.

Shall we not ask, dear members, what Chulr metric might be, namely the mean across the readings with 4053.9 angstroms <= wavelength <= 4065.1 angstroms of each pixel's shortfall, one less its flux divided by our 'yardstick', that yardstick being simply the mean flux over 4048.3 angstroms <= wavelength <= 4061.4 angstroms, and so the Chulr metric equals 0.03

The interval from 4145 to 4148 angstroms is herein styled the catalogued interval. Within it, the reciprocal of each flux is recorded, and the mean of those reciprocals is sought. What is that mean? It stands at 0.0074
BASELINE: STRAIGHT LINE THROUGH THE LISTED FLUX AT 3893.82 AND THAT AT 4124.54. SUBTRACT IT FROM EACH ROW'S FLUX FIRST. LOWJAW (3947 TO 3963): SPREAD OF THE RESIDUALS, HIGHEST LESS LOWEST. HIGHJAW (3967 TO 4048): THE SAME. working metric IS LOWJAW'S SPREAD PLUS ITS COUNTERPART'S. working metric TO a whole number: 83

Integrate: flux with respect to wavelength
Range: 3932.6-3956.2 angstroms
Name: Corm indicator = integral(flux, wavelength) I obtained 2770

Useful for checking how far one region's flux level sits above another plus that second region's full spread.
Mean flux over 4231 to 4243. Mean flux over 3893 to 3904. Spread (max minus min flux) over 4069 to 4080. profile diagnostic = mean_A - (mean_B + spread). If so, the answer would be 6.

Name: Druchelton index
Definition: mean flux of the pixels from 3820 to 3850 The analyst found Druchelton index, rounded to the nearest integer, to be 112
